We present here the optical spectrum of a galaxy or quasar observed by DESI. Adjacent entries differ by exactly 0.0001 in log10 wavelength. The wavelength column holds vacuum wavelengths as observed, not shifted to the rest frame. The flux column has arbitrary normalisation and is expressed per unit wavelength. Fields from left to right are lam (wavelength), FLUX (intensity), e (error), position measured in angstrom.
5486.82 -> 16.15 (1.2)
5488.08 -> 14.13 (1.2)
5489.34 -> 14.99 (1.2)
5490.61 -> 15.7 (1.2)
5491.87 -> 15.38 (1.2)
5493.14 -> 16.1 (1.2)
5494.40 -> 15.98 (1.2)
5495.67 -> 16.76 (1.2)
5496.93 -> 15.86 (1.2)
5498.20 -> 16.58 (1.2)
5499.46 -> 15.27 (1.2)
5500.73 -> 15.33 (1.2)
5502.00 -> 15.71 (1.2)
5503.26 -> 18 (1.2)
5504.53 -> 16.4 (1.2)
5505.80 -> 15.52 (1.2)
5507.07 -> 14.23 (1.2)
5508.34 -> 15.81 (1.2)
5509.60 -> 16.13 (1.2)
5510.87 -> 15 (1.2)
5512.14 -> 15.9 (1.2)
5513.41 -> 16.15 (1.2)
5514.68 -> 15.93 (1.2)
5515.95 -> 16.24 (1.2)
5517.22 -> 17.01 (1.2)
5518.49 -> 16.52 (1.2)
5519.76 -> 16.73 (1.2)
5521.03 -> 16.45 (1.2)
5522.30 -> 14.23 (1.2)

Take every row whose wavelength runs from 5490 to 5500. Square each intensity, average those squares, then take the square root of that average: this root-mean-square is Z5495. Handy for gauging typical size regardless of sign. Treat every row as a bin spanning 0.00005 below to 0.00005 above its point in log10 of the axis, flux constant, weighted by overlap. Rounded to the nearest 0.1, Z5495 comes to 16.0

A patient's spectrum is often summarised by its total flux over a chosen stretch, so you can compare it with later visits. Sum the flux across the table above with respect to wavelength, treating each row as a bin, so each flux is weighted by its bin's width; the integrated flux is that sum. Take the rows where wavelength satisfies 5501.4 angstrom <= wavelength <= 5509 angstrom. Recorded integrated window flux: 121.3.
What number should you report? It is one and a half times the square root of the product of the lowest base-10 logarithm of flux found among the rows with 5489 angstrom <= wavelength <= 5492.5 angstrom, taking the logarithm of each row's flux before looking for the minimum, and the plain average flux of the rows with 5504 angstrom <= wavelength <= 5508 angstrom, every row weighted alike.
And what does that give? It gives 6.38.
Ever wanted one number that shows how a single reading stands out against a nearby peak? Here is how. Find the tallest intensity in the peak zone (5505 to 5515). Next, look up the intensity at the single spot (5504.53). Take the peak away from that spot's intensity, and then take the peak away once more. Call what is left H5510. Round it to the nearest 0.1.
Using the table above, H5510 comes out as -15.9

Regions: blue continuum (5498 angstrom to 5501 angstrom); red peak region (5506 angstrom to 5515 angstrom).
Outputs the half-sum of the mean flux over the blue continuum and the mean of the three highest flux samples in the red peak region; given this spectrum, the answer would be 15.9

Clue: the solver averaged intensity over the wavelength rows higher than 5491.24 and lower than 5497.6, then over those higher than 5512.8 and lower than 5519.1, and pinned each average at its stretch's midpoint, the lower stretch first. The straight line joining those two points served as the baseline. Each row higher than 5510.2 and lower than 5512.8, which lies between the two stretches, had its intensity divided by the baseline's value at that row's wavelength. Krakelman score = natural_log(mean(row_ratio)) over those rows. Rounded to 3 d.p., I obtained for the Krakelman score -0.053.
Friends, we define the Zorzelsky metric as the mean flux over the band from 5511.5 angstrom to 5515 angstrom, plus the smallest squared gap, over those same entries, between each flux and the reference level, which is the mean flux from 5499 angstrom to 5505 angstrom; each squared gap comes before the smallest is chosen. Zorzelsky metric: 15.99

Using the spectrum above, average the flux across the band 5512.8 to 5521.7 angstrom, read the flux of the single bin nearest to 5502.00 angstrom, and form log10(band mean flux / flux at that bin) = 0.020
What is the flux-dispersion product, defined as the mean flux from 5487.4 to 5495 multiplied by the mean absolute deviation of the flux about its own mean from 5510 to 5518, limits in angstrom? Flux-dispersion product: 7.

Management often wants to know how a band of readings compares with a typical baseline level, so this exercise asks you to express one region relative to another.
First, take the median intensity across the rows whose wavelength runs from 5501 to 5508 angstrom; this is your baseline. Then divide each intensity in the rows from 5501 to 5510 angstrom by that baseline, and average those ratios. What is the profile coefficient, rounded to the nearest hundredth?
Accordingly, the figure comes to 1.02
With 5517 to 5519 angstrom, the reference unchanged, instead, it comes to 1.07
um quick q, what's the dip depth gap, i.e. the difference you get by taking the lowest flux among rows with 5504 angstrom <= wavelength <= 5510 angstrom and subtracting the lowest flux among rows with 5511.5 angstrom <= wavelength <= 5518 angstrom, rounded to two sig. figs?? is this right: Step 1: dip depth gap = -1.7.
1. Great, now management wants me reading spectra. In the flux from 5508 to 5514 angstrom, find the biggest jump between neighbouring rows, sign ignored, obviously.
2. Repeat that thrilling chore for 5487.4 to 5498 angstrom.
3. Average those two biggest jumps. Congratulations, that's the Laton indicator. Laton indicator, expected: 1.0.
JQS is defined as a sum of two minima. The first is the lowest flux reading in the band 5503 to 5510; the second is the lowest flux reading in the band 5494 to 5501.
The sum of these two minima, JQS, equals 29.5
